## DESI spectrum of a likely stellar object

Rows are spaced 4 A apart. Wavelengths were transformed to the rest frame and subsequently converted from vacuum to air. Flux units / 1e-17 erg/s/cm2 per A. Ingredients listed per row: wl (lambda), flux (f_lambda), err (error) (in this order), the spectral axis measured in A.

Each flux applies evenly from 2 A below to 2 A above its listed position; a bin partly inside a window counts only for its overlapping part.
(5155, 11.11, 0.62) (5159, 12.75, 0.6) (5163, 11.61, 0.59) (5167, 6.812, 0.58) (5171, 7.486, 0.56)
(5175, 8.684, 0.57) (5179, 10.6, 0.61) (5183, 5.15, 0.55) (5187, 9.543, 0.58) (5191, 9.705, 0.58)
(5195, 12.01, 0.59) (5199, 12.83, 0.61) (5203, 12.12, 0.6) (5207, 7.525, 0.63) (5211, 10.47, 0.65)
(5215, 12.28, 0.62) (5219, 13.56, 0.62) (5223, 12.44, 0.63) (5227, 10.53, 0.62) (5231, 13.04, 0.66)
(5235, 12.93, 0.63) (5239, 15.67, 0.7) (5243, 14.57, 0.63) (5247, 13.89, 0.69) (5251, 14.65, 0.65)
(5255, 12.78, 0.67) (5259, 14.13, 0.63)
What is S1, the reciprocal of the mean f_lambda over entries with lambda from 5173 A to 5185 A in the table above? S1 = 0.12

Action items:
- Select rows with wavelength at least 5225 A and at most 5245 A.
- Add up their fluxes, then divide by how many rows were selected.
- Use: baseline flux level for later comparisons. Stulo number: 13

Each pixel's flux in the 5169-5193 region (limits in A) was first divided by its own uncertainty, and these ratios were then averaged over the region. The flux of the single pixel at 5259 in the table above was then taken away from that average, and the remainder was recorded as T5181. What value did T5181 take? 0.6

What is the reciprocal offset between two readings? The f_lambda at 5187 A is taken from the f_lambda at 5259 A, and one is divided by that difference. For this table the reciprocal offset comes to 0.2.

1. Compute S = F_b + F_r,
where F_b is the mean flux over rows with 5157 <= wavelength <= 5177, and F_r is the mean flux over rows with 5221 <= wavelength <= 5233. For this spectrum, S 21.5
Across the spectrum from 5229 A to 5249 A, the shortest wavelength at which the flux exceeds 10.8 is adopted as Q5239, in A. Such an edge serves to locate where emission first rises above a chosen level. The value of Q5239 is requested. 5231 A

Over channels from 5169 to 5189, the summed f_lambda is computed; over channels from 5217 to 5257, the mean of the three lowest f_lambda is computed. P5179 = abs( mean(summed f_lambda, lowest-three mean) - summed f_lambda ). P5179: 15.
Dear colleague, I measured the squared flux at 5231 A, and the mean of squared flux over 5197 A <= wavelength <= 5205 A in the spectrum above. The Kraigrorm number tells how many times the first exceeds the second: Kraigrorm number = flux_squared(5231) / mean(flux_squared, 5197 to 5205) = 1.1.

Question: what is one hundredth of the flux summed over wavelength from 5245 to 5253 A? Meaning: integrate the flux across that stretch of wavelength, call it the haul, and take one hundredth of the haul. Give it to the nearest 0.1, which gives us 1.1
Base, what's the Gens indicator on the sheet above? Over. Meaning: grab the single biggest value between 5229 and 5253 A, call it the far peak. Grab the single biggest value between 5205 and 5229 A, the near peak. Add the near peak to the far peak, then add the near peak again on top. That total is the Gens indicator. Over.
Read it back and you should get 42.8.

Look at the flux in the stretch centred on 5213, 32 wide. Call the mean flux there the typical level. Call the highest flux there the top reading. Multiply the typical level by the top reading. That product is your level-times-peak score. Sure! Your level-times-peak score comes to 156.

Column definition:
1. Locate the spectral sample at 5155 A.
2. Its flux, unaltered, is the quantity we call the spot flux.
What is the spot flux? 11.11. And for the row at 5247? 13.89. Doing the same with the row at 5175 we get 8.684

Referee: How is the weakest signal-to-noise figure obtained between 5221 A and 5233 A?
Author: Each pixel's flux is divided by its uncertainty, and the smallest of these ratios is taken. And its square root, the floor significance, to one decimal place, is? 4.1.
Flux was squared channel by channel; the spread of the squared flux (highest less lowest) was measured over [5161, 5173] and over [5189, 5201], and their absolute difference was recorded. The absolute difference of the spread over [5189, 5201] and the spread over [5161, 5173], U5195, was 18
